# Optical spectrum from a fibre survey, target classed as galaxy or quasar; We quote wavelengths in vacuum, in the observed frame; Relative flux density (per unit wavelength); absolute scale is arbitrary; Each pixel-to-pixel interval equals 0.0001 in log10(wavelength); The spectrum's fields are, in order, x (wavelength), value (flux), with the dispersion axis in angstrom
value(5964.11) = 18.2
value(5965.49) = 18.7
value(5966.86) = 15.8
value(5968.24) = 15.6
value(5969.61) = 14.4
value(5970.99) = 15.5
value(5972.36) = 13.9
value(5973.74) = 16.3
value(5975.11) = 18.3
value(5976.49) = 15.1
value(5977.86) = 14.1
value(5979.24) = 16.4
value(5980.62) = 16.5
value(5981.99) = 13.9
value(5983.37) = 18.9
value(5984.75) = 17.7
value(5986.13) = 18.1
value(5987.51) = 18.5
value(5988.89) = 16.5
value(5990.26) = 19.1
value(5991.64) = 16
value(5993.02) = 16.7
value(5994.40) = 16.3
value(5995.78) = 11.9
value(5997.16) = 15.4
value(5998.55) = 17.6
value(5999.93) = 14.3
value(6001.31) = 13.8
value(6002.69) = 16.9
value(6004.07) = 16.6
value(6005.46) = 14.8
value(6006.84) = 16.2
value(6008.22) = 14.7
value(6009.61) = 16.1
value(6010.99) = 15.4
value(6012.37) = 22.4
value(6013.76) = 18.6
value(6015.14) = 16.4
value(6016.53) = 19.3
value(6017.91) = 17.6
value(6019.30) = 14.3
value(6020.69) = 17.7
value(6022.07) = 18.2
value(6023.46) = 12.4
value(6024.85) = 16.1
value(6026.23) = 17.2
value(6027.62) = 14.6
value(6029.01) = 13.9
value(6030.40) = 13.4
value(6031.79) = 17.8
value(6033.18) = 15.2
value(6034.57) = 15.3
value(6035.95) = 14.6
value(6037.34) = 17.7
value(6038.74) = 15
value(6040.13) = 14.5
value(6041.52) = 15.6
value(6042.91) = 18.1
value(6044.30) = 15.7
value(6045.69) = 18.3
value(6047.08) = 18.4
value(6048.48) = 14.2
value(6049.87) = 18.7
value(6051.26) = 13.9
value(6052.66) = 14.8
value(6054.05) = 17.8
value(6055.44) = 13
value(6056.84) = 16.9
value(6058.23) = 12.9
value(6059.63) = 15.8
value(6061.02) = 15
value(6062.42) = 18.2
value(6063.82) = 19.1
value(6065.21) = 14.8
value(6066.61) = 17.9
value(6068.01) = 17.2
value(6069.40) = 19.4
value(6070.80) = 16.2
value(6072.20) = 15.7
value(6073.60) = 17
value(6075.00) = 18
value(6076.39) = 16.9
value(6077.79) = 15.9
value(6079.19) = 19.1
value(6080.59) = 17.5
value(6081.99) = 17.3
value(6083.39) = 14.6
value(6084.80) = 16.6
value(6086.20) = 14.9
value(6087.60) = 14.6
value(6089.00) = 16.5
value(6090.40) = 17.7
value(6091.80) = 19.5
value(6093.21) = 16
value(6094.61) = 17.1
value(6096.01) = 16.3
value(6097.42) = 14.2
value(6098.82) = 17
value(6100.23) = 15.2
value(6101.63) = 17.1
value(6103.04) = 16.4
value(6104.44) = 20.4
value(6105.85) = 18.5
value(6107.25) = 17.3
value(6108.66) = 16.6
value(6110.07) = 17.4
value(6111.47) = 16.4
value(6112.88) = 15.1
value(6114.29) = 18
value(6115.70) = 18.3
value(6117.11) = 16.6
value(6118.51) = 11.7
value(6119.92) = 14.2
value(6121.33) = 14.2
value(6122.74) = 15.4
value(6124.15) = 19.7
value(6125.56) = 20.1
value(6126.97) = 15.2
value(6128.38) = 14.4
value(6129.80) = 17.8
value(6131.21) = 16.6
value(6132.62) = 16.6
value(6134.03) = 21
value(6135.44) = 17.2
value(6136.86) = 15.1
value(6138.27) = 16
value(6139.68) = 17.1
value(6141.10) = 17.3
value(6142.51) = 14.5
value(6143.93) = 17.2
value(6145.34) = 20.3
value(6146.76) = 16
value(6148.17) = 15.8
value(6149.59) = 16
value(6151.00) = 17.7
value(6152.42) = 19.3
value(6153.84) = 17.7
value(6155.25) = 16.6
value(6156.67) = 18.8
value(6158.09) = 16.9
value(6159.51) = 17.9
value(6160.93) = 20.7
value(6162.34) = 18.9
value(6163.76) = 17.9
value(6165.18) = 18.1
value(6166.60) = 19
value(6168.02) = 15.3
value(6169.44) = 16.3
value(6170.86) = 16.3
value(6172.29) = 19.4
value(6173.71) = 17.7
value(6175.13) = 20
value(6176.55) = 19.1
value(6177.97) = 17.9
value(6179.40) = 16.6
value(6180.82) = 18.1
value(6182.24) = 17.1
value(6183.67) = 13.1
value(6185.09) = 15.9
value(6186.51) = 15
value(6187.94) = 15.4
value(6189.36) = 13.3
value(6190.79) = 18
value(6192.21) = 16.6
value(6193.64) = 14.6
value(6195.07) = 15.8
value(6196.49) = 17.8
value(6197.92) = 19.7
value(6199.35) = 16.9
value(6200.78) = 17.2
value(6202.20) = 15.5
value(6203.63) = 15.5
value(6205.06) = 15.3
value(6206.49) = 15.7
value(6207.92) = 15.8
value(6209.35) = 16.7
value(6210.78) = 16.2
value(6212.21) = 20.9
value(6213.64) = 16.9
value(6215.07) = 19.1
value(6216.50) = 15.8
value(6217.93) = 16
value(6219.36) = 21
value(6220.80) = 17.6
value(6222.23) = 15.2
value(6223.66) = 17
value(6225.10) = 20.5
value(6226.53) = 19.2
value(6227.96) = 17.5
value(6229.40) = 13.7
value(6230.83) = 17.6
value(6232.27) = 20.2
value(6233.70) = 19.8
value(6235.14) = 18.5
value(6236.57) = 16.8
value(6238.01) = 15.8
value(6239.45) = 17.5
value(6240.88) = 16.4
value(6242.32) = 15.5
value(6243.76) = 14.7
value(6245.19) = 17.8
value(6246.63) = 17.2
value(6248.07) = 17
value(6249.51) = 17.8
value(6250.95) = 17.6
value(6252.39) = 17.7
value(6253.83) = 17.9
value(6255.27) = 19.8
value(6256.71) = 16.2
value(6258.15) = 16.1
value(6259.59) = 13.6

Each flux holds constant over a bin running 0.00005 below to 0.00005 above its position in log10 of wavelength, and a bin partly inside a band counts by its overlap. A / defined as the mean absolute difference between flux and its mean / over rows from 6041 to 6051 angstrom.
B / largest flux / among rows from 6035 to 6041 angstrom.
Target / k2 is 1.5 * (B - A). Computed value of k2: 24.2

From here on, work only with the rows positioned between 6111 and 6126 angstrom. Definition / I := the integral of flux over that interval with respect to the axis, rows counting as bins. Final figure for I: 244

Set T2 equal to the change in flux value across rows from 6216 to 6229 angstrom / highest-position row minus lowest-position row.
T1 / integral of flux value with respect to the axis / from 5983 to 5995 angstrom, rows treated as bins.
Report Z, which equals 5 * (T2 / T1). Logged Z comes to 0.04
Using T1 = 210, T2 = 1.7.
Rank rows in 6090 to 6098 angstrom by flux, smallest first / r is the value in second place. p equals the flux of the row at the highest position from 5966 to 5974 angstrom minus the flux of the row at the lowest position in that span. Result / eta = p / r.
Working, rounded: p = 0.5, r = 16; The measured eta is 0.03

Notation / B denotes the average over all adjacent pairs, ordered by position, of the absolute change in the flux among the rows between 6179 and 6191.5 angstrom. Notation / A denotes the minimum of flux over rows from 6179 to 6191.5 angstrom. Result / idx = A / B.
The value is 6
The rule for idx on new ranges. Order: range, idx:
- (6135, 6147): 7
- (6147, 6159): 11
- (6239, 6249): 13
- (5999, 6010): 10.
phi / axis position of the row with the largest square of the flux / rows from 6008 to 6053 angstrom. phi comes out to 6012.37 angstrom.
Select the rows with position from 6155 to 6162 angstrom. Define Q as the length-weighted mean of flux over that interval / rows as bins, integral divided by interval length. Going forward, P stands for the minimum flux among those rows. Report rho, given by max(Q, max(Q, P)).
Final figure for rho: 18.3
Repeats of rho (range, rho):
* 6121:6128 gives 17.0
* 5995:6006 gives 15.2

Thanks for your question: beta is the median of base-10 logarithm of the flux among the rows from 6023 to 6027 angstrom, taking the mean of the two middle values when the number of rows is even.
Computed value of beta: 1.21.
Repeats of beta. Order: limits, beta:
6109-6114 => 1.21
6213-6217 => 1.23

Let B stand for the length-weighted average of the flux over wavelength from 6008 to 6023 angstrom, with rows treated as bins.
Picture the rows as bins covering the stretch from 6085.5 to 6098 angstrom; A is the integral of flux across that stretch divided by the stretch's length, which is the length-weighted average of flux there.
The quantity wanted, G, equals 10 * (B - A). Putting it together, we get 10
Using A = 16.3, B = 17.3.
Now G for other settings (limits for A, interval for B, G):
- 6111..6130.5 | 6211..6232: 15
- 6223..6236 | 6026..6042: -29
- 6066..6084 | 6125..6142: -2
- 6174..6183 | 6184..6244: -12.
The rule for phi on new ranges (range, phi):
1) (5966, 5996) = 5990.26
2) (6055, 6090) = 6069.40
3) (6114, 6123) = 6115.70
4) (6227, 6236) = 6232.27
